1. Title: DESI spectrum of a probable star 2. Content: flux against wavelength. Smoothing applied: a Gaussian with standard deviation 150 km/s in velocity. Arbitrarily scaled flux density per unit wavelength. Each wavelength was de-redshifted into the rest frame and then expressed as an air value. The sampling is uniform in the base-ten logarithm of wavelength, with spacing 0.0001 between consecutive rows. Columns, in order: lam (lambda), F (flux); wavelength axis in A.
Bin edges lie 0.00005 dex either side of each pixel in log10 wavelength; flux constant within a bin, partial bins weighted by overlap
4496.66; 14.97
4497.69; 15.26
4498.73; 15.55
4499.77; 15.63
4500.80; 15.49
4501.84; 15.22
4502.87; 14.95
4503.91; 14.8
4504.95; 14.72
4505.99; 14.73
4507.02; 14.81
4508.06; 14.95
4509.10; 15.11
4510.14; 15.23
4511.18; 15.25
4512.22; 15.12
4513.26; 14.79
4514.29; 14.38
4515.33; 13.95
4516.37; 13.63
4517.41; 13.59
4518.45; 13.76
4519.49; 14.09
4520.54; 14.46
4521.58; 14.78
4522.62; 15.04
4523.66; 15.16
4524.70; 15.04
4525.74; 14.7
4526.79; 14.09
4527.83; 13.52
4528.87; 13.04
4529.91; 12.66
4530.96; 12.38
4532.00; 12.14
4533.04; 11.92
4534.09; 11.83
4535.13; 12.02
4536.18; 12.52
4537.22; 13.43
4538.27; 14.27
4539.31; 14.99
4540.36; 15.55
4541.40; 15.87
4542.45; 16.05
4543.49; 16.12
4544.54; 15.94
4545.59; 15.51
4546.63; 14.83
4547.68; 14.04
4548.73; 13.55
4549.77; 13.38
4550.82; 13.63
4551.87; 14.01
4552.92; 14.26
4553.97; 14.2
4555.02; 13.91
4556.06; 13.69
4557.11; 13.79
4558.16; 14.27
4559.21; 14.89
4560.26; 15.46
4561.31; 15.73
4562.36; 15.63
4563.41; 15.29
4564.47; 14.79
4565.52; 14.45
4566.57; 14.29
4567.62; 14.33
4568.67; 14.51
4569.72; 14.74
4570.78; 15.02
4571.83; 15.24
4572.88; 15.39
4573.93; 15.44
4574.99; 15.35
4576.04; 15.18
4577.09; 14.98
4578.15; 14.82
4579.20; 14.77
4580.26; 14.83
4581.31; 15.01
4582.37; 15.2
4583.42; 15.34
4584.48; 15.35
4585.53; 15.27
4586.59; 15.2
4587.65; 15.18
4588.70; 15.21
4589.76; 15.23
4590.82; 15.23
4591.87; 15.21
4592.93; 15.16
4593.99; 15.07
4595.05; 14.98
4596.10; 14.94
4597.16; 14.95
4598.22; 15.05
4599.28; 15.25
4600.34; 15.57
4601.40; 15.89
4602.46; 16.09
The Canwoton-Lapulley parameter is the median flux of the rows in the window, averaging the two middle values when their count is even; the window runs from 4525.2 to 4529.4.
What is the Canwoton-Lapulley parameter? 13.8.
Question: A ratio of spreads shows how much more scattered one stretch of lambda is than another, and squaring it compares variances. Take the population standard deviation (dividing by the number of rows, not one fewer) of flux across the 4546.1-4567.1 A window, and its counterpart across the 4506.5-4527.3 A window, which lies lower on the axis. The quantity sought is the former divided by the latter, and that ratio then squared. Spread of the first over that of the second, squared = 1.6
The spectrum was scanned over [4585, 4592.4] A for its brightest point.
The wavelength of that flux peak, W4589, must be 4585.53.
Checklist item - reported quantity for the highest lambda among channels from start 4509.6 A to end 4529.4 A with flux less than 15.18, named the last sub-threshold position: 4528.87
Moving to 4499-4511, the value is 4509.10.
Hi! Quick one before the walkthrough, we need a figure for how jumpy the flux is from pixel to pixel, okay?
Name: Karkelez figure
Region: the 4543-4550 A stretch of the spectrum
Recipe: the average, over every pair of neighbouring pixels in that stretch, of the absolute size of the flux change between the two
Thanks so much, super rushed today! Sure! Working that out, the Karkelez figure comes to 0.5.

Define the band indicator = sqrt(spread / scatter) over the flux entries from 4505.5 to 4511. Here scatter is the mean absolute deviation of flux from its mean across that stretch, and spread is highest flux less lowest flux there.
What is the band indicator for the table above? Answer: 1.75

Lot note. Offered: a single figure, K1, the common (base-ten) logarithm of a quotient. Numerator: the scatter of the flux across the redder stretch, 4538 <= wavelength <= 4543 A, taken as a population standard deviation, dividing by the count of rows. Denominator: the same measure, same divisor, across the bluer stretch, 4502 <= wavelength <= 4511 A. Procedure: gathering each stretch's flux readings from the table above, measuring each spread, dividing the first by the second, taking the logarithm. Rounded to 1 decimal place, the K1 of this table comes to 0.6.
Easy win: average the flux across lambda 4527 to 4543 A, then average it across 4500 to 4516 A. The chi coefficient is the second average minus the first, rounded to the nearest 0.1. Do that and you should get 1.4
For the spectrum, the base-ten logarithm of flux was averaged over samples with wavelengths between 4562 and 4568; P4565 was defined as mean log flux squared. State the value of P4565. 1.37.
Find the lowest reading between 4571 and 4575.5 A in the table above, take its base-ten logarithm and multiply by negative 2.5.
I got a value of -2.96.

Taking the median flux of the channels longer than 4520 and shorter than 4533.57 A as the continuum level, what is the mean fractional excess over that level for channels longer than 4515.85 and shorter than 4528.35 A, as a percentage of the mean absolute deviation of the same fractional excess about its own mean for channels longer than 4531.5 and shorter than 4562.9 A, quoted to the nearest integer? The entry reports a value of 22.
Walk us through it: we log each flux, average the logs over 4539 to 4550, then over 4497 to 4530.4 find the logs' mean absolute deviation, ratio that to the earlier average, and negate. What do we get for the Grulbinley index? -0.015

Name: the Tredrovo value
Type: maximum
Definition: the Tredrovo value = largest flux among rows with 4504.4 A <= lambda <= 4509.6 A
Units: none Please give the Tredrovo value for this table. 15.11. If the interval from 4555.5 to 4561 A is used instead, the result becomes 15.46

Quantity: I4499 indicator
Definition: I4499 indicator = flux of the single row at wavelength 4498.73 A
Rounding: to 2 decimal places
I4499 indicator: 15.55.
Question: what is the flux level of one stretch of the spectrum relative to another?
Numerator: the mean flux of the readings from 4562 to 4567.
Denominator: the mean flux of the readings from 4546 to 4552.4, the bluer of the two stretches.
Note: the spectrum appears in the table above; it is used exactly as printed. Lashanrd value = 1.07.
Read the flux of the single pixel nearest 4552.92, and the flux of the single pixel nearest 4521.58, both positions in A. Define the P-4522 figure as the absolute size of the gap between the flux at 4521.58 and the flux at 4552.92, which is 0.5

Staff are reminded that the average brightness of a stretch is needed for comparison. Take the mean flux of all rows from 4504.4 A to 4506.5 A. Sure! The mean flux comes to 14.7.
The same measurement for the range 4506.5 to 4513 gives 15.1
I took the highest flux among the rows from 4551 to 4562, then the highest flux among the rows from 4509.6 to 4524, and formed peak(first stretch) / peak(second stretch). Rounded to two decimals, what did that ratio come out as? 1.03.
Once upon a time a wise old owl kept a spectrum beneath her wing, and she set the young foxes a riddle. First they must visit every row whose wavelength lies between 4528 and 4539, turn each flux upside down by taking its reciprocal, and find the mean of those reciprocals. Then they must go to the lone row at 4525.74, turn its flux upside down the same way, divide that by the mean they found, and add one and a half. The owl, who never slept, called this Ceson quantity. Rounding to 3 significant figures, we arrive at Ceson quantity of 2.36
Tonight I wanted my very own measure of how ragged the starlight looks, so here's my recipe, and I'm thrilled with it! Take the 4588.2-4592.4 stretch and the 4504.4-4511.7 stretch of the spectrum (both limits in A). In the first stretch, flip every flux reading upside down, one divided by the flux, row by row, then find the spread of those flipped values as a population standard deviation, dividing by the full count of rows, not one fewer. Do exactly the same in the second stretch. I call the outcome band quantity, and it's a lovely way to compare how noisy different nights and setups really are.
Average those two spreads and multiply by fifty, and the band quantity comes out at 0.025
